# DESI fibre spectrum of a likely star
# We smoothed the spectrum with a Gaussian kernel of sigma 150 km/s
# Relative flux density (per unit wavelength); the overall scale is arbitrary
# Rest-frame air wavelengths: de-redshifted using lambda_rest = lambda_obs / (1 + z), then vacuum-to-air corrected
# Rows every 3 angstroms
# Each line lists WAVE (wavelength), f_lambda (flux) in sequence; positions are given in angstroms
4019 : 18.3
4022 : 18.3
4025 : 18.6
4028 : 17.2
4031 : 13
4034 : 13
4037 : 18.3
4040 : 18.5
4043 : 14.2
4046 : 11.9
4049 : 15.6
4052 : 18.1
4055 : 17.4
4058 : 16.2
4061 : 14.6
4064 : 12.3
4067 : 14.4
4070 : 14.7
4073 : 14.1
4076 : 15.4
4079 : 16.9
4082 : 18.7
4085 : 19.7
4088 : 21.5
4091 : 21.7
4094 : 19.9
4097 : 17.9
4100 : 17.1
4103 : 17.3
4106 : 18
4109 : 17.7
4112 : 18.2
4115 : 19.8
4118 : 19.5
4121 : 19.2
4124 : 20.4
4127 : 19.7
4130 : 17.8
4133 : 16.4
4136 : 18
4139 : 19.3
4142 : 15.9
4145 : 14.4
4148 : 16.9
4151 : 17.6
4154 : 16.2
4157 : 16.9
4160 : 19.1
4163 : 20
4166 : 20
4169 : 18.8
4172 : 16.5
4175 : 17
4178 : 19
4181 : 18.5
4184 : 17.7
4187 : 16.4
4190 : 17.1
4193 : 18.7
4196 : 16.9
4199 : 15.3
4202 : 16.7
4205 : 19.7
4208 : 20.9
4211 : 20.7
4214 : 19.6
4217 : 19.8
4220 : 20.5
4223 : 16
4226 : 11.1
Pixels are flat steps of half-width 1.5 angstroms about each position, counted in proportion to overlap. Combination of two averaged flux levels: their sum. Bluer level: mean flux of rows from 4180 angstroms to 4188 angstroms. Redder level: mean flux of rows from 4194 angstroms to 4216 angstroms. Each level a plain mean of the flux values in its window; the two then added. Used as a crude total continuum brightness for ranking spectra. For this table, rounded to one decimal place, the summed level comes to 36.1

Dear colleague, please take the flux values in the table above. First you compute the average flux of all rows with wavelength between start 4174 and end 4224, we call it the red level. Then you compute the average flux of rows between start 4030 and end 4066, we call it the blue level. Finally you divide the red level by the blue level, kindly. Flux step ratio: 1.20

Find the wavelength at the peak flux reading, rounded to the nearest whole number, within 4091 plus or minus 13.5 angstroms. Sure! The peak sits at 4091 angstroms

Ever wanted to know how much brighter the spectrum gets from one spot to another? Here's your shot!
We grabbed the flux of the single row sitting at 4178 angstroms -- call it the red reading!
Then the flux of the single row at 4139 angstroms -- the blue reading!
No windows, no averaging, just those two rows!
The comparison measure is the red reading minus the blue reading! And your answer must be -0.3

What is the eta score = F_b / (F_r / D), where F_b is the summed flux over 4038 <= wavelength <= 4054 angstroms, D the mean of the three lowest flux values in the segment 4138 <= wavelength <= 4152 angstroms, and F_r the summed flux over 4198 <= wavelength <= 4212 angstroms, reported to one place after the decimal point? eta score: 13.2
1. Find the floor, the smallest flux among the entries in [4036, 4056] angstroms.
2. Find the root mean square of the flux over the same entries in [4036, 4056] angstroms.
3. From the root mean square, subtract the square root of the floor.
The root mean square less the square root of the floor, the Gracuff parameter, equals 13.0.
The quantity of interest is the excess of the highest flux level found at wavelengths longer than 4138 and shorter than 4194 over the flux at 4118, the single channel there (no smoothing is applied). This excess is 0.5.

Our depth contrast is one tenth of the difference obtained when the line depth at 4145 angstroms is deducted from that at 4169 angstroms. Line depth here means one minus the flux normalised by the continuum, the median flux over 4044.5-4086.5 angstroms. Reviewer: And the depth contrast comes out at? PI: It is -0.03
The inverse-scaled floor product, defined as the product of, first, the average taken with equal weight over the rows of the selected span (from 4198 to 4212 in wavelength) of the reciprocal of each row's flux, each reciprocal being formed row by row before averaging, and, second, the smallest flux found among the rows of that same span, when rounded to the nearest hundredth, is 0.83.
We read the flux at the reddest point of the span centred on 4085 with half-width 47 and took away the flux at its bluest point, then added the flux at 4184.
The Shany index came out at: 17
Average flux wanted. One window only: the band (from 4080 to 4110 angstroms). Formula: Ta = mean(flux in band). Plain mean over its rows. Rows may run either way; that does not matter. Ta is 18.9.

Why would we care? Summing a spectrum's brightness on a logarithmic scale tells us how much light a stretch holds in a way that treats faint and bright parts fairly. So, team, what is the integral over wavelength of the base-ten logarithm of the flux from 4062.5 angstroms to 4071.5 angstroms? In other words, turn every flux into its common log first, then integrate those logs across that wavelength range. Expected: 10.25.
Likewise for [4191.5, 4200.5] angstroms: 11.05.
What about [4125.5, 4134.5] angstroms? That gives 11.28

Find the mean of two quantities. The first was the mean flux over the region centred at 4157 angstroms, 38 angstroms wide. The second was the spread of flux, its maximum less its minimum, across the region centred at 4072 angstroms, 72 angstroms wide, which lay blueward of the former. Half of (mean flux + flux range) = 13.7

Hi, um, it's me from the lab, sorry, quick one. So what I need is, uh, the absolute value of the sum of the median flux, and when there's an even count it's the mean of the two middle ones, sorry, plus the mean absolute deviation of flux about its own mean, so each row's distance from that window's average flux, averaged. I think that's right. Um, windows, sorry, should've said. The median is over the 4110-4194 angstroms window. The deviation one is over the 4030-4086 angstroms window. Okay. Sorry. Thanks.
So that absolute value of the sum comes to 20.1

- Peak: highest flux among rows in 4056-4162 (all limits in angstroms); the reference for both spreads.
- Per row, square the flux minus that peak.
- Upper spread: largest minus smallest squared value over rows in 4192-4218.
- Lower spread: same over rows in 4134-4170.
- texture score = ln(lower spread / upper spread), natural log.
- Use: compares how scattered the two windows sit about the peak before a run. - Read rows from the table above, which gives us 0.22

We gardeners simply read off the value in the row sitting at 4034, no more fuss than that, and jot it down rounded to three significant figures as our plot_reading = 13.0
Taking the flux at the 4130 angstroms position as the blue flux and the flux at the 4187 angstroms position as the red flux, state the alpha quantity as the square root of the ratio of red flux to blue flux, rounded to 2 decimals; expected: 0.96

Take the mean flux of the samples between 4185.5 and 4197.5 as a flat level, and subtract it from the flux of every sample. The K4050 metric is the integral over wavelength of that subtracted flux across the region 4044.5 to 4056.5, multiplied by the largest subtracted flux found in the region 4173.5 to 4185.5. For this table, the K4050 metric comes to -32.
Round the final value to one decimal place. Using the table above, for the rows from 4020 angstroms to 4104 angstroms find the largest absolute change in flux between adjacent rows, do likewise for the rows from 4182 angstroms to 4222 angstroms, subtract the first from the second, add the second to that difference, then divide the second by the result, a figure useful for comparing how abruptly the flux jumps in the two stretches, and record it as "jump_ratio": 4.3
